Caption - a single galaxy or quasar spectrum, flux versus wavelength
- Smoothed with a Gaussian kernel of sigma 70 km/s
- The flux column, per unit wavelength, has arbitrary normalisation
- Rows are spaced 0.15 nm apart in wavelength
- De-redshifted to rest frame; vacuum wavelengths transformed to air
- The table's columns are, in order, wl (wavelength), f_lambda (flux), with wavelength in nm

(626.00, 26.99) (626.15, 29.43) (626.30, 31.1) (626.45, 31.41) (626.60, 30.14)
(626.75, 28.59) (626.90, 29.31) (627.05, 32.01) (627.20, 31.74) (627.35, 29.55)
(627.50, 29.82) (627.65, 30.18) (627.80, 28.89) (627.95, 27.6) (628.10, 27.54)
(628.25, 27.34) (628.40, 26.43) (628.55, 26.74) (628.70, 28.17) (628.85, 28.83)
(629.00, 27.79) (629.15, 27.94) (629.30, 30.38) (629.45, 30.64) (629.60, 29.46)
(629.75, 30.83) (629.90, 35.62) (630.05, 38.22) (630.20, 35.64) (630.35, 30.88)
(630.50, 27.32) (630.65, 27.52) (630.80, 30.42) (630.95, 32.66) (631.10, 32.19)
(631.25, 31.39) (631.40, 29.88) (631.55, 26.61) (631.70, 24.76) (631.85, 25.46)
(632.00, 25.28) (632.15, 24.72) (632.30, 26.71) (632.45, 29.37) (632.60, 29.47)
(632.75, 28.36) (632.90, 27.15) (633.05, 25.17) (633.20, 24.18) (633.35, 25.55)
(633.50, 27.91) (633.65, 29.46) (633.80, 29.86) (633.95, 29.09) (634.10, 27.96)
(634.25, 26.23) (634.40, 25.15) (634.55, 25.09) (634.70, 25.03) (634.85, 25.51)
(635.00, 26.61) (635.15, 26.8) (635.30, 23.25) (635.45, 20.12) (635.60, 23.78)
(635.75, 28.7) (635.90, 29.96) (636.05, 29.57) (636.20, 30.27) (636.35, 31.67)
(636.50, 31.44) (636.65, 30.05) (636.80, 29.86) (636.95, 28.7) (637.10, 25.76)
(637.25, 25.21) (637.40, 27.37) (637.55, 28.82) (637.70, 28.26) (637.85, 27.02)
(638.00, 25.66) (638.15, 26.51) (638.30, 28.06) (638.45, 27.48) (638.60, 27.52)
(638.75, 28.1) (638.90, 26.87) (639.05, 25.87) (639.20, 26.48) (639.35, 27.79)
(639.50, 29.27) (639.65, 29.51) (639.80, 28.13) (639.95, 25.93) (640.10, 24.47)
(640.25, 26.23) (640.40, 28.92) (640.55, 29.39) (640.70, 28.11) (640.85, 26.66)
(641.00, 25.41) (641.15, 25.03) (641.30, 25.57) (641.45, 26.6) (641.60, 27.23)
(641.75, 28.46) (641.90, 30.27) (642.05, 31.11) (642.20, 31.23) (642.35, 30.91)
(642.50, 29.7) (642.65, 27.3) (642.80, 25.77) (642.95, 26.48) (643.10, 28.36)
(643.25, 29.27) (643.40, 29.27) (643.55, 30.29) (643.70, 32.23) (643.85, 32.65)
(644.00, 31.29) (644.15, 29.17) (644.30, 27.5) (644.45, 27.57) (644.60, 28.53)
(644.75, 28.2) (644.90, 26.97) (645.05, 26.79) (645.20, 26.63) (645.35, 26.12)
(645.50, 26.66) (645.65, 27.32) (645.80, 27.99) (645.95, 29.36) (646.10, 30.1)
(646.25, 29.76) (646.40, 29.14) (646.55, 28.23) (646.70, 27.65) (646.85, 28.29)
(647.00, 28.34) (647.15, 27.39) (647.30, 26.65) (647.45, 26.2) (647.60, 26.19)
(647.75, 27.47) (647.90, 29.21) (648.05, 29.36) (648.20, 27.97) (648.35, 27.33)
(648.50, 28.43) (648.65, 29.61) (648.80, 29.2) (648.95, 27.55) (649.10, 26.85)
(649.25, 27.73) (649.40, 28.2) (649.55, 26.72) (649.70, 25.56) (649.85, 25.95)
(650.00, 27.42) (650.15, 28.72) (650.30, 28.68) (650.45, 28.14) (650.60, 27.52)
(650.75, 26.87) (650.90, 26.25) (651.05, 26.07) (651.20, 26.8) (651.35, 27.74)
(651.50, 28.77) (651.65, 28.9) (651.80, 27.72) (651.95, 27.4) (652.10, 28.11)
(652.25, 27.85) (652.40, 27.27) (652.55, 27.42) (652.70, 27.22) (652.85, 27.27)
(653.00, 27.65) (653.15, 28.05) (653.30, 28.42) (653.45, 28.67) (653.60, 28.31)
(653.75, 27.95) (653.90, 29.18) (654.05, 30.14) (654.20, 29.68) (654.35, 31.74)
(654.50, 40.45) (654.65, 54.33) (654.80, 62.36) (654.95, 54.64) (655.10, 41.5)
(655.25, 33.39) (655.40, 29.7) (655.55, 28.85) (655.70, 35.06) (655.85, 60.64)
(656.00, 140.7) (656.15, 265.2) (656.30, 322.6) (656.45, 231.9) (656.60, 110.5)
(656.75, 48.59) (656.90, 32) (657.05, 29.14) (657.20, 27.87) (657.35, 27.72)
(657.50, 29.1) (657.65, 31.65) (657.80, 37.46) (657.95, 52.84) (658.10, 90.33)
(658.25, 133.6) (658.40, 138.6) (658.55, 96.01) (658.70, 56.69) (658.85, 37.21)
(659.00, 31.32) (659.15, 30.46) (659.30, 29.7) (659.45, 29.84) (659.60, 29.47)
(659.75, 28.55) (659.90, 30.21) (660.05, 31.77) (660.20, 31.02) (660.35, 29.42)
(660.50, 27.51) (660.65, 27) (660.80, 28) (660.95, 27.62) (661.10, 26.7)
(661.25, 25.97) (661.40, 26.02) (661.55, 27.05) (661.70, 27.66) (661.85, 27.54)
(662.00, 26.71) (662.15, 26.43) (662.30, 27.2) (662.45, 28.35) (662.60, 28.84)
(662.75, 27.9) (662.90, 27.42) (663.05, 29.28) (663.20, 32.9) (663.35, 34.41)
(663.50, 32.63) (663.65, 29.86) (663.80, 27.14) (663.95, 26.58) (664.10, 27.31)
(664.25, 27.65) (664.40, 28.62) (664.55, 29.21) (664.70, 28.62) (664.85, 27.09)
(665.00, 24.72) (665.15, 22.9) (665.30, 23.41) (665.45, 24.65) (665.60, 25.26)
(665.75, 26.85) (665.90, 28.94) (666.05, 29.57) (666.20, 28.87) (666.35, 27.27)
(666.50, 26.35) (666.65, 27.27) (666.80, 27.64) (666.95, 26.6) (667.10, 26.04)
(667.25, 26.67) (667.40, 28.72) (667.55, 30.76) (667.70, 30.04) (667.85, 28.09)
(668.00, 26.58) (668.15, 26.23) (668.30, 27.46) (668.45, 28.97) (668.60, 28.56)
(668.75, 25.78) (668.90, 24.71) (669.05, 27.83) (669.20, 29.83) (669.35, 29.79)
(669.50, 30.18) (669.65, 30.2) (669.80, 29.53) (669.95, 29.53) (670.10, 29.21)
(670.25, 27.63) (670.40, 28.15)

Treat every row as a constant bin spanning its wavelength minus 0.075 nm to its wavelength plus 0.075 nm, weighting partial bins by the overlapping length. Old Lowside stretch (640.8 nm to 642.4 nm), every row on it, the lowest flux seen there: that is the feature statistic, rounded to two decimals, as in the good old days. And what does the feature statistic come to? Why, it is 25.03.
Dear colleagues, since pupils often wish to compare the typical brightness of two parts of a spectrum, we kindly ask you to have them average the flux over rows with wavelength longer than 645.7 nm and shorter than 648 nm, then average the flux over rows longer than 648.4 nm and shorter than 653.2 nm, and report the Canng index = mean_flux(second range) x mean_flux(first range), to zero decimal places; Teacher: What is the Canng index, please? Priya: 777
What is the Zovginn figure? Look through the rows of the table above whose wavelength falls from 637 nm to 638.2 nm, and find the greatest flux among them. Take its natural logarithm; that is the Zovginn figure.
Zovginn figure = 3.36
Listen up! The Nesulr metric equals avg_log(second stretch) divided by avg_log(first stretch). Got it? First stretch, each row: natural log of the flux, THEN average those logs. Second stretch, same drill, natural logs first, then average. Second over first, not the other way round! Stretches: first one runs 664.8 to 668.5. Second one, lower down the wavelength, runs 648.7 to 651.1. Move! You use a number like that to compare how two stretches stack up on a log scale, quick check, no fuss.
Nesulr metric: 1.00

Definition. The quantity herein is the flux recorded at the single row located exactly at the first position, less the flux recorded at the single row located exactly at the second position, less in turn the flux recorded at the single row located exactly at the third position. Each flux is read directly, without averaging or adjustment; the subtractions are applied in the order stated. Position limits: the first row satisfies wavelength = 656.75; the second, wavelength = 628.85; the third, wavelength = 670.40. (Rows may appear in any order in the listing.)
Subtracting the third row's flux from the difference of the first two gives -8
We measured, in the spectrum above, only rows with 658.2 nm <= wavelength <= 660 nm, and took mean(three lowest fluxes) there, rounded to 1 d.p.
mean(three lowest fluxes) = 29.2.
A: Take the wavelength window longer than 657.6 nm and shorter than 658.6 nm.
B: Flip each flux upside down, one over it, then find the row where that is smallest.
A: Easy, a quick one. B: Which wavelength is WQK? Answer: 658.40 nm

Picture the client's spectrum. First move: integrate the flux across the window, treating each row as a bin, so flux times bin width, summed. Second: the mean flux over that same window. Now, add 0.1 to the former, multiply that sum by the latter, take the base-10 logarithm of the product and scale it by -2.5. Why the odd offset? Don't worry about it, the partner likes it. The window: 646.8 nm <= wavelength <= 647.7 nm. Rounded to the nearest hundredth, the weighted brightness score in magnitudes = -7.06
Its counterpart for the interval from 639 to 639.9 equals -7.11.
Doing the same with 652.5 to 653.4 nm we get -7.10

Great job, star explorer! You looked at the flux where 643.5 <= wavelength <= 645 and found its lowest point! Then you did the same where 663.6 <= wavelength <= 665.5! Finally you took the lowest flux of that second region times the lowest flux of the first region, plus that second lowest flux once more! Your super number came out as 641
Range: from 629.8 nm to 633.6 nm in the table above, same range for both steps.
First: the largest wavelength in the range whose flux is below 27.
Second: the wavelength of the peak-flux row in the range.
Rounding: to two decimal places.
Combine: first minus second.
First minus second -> 3.30 nm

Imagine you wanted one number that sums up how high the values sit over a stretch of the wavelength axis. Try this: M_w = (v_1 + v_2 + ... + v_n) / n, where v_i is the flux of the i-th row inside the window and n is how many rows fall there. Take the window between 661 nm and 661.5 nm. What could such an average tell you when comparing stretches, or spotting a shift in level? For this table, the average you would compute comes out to 26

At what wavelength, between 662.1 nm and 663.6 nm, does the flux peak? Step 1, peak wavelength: 663.35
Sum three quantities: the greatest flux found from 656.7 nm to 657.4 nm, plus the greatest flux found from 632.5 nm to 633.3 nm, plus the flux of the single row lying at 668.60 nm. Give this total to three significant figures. 107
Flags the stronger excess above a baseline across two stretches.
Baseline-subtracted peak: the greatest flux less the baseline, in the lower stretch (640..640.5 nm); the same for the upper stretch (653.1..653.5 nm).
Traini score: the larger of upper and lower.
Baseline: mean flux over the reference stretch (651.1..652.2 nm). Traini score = 1.0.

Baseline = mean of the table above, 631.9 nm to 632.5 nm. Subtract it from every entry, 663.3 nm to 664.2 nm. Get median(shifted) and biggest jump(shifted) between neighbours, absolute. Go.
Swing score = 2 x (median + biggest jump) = 10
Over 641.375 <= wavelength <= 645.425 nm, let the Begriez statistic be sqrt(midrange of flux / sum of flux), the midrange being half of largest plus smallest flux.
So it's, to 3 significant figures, 0.194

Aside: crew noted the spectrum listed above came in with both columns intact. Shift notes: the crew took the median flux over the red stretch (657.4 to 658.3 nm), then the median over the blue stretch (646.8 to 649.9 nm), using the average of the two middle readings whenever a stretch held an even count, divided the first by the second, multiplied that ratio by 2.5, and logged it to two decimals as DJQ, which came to 4.10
